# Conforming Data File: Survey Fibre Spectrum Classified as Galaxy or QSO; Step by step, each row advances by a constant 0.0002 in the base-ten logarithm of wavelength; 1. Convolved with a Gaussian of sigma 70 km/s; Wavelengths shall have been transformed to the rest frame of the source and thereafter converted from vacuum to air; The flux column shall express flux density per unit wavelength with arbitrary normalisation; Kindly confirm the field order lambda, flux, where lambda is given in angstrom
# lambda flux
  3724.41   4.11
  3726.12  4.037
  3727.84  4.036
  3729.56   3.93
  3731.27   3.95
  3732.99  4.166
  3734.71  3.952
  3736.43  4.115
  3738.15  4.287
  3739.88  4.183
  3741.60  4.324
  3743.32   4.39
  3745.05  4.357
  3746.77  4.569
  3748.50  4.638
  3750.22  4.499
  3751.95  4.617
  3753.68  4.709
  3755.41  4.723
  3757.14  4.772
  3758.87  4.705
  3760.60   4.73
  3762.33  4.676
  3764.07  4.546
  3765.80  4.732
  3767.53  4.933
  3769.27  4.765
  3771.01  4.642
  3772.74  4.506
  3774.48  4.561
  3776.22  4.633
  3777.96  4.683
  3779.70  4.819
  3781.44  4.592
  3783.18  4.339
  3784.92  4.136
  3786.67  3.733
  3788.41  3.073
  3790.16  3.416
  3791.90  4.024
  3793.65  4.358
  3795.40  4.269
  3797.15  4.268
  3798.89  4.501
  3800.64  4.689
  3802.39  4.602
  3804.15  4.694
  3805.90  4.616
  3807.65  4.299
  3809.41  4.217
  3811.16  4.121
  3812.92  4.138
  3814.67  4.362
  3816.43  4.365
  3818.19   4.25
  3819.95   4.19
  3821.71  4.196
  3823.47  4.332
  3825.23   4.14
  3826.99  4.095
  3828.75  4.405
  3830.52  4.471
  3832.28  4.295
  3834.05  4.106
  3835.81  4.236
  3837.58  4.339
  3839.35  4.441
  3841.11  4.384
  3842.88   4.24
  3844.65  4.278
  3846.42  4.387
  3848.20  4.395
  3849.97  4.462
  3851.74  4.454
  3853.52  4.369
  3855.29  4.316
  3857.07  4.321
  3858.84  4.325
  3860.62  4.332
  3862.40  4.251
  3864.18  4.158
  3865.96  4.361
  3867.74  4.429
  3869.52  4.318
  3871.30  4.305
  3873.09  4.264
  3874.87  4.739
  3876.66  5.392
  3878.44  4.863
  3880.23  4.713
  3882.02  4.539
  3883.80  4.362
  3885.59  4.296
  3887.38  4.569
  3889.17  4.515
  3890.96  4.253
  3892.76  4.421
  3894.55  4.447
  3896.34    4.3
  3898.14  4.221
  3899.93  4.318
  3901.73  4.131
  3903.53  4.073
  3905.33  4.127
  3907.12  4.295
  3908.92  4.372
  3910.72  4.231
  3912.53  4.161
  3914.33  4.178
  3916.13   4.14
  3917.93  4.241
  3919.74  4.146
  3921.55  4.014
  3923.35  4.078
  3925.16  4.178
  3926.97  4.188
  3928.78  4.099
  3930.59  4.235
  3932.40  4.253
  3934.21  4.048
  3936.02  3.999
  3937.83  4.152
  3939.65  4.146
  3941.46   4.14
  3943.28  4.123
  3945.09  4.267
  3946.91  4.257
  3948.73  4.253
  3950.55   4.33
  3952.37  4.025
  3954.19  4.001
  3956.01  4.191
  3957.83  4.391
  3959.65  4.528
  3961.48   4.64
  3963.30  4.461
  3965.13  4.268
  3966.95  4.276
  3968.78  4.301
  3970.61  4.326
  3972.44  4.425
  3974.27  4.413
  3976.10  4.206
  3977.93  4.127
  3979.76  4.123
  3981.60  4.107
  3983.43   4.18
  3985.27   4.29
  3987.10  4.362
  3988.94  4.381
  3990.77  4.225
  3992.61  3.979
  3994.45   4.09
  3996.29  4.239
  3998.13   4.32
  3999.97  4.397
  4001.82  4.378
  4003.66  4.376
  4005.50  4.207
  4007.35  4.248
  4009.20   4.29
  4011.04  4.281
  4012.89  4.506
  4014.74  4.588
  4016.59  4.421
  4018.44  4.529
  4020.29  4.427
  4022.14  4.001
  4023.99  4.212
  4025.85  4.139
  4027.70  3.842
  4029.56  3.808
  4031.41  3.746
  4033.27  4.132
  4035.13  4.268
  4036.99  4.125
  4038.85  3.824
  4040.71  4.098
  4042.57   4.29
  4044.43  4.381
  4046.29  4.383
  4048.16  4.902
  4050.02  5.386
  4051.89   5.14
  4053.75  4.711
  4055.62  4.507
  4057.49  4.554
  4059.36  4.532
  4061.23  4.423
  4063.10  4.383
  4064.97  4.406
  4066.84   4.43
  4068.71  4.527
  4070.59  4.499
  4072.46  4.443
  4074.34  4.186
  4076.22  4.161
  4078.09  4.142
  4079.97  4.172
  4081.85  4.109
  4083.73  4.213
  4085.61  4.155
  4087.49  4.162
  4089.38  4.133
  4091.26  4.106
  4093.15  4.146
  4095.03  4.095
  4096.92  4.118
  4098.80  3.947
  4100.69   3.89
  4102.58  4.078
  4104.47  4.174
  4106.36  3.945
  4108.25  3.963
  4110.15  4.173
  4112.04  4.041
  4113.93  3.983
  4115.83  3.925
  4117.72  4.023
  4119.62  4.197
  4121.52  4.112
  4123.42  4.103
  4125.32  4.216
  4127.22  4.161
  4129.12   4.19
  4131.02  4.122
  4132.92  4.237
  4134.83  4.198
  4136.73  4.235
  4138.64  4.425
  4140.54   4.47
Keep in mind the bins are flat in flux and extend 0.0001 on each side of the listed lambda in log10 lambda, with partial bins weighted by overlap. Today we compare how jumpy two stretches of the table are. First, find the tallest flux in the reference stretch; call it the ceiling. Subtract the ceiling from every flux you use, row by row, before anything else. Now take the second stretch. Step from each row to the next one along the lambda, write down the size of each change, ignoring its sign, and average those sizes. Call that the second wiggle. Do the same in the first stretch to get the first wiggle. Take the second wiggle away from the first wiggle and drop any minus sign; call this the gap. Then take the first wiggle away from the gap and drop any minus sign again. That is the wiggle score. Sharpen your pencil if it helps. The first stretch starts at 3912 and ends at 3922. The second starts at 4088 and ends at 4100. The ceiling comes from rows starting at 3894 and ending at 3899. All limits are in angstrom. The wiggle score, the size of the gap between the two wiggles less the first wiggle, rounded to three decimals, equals 0.062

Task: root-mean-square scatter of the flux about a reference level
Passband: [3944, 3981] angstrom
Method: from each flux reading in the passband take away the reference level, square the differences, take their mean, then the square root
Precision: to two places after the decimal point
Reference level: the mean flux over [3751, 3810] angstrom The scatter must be 0.23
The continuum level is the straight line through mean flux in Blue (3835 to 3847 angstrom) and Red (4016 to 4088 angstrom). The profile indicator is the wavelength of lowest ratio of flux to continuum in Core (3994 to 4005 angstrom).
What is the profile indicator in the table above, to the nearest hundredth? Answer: 3994.45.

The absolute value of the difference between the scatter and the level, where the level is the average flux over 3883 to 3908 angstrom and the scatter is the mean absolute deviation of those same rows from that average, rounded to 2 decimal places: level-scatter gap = 4.20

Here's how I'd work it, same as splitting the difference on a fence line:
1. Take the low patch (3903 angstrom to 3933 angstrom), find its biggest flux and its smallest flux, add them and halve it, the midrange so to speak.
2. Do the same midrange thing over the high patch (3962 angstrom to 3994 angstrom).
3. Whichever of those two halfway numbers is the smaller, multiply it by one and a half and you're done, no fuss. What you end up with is 6.29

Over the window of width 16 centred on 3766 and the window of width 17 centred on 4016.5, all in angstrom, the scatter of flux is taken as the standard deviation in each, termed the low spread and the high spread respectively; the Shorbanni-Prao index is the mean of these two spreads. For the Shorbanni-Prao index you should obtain 0.15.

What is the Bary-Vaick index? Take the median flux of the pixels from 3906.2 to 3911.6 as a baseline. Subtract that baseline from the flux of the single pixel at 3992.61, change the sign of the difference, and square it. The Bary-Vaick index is 0.10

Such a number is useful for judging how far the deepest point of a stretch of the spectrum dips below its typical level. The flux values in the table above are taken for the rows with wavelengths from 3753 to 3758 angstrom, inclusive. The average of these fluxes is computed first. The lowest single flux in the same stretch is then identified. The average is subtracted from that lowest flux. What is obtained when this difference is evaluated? -0.026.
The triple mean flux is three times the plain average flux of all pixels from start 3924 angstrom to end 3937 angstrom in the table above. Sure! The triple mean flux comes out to 12.43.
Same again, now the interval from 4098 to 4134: 12.23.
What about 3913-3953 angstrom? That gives 12.48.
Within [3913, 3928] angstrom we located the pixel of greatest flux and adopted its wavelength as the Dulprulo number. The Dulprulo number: 3917.93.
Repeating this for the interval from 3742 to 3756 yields 3755.41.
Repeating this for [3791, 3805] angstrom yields 3804.15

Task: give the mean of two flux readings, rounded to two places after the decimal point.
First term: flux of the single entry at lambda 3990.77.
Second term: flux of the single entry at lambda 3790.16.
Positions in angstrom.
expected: 3.82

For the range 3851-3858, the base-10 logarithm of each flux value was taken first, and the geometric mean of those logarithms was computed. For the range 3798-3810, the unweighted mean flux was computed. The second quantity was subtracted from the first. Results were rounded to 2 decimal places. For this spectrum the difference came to -3.88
